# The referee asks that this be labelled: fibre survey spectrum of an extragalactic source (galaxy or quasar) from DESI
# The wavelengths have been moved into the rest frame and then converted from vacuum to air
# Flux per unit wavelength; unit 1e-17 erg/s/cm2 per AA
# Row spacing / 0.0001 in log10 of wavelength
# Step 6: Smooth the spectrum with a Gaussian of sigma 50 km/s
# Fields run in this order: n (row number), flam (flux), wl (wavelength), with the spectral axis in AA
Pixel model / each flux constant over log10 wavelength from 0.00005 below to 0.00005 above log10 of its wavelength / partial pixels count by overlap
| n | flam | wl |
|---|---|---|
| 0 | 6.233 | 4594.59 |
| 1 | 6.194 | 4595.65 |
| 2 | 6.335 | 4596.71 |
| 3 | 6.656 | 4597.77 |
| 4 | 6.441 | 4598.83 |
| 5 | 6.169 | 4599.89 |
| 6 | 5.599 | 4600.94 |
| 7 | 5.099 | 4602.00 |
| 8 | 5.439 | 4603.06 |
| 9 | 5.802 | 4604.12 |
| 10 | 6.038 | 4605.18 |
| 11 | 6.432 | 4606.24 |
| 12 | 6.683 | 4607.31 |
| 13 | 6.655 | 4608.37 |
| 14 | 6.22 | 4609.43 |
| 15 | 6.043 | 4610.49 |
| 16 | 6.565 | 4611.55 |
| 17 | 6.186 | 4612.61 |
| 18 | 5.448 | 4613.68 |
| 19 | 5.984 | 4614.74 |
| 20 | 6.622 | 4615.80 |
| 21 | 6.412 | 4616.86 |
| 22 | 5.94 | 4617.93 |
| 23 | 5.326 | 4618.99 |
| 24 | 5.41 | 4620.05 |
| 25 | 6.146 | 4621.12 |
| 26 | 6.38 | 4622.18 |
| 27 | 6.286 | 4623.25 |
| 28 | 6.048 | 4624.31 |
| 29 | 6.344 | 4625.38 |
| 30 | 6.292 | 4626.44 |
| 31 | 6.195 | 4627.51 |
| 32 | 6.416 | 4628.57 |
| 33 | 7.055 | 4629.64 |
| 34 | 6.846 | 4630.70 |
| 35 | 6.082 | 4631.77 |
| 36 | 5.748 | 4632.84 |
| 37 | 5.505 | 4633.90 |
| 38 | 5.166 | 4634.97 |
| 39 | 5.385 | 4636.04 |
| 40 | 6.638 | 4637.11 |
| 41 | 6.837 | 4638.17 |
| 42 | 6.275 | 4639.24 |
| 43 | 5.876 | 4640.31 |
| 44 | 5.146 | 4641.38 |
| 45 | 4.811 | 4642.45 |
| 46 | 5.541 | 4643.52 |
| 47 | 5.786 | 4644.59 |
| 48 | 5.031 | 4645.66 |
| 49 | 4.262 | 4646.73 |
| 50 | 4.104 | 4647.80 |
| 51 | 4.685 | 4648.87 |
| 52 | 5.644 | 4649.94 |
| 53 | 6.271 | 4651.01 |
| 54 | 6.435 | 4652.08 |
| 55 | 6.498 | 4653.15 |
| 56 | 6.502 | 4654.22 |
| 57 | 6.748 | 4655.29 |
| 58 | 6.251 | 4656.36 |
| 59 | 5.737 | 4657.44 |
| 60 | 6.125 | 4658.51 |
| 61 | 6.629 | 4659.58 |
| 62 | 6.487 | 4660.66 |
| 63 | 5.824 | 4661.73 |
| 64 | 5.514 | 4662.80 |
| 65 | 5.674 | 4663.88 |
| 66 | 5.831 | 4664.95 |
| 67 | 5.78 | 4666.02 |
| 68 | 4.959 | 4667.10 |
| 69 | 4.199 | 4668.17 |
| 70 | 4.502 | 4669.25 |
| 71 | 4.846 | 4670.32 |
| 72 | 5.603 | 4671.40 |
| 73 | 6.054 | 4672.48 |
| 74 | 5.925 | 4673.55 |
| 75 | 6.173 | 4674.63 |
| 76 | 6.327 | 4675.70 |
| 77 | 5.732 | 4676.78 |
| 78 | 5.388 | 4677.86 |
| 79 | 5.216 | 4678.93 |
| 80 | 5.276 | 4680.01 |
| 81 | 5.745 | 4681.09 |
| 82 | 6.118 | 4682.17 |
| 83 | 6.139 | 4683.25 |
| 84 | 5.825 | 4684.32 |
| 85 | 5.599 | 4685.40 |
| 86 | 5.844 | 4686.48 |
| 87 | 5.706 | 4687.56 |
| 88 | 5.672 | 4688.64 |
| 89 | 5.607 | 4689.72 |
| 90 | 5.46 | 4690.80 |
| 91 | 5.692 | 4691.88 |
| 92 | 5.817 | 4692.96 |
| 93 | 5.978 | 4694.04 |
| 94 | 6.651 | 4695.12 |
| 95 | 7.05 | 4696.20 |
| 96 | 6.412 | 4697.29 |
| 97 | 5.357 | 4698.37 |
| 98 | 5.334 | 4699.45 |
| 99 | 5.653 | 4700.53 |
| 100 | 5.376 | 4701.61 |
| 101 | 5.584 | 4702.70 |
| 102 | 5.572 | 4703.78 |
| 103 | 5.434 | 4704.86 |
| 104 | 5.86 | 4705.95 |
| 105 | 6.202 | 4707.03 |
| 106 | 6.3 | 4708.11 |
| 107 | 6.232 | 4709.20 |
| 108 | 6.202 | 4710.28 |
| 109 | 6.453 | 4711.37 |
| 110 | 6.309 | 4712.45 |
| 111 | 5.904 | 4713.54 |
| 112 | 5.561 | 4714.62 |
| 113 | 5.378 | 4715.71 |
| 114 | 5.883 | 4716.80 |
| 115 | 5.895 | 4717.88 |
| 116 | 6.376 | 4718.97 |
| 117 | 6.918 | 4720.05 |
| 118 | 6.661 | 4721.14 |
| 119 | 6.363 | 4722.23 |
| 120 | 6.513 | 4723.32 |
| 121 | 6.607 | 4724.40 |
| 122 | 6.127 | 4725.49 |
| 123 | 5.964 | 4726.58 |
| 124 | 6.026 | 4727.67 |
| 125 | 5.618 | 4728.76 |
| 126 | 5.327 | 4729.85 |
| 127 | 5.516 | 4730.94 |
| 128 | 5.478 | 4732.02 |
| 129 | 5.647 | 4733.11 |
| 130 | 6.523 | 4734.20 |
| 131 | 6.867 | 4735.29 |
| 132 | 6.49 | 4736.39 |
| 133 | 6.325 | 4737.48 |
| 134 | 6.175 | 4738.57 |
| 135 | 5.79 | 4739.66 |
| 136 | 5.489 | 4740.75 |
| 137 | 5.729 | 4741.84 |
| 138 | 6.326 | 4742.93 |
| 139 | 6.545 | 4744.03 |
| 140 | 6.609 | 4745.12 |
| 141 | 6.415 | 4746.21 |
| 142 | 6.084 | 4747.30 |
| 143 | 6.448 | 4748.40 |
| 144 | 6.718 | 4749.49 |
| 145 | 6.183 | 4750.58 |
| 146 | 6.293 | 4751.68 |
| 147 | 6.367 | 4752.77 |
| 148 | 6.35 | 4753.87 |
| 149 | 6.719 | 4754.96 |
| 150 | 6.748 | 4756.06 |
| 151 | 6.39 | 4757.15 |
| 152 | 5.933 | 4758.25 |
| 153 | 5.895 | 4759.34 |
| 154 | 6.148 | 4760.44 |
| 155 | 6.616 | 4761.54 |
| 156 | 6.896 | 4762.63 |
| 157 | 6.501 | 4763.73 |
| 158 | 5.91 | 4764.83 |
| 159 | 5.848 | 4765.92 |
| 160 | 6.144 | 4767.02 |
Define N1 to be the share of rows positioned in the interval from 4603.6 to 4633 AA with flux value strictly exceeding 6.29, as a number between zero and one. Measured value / 0.43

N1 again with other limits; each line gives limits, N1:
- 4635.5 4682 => 0.21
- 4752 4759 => 0.83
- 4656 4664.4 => 0.25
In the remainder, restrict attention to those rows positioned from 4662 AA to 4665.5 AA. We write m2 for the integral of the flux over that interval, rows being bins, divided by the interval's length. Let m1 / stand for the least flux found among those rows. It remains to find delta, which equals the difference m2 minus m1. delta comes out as 0.18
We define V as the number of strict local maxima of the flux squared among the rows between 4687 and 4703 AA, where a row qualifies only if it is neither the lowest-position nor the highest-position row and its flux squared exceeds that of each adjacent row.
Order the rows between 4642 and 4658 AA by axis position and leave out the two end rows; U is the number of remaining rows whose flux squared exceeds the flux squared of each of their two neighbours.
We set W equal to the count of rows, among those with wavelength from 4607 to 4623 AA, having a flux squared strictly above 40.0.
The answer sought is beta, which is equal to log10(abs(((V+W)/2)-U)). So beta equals 0.30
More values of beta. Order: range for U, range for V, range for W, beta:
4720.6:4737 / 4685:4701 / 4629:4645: 0.00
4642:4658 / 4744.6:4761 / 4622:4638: 0.40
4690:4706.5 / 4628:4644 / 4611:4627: -0.30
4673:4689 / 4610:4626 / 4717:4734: 0.18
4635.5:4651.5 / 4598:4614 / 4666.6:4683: -0.30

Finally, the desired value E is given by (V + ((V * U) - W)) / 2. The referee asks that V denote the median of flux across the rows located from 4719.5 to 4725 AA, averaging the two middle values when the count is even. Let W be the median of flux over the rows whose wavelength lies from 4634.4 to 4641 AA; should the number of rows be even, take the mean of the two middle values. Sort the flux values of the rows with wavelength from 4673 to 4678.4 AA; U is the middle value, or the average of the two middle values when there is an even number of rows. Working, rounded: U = 5.9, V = 6.6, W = 6.08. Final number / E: 19.8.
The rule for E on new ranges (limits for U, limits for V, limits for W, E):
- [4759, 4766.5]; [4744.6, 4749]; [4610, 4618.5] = 19.9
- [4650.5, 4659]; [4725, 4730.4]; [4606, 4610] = 18.7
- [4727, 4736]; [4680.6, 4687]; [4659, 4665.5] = 16.4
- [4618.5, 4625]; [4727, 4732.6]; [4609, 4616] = 16.5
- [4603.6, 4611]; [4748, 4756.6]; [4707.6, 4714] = 20.0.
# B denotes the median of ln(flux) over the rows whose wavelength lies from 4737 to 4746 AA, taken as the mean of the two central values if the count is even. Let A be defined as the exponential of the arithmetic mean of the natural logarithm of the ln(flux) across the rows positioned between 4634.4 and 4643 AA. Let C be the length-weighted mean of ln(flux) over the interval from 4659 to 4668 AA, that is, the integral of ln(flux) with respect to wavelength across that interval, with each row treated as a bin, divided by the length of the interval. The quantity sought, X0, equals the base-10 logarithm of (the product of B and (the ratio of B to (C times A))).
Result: 0.043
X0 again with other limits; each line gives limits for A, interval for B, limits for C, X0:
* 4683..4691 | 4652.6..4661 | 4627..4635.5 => 0.045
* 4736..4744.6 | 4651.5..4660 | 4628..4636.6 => 0.032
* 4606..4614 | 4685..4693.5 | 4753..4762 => -0.050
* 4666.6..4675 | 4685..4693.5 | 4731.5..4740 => 0.003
